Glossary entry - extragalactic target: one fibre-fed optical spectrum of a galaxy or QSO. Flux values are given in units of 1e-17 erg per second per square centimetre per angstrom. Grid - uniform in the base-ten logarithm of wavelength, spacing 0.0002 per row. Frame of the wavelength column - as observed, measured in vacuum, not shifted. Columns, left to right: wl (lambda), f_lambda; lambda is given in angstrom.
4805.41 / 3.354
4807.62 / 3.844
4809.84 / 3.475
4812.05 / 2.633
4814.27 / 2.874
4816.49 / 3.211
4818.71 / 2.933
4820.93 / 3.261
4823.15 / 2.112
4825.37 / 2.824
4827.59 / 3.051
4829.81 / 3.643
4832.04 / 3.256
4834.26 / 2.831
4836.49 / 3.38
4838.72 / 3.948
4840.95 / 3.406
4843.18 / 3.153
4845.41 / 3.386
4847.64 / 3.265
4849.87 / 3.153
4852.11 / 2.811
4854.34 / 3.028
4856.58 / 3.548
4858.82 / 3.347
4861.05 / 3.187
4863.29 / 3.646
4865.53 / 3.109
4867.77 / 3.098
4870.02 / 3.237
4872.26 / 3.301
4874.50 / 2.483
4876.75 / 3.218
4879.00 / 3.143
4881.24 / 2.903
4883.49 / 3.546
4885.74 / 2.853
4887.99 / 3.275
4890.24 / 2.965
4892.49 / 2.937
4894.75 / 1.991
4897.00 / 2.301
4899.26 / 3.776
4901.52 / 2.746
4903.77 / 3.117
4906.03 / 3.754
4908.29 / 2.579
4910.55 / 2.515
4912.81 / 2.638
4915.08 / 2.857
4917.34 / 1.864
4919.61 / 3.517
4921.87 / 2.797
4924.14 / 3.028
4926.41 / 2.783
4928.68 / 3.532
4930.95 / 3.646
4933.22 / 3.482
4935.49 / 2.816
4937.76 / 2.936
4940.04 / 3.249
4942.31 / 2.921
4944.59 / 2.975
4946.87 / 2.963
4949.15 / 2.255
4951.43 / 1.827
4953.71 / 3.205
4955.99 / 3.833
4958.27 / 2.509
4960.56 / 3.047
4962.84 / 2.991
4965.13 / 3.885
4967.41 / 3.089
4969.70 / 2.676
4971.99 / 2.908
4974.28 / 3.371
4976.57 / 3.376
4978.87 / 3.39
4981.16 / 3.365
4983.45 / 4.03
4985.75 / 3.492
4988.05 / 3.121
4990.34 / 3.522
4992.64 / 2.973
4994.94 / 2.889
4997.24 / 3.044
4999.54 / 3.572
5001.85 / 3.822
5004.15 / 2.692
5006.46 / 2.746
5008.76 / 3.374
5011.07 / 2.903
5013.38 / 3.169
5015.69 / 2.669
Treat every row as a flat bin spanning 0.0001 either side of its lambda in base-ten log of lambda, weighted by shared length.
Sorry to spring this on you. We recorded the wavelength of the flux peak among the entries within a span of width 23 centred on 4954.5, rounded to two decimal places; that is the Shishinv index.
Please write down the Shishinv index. 4965.13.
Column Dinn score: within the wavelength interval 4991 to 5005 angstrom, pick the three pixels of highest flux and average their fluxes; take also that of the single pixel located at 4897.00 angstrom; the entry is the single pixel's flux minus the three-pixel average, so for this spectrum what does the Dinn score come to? -1.2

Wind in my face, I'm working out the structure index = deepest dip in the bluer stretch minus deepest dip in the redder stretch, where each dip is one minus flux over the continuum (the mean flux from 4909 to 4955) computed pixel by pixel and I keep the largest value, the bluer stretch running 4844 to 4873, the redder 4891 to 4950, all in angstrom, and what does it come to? -0.33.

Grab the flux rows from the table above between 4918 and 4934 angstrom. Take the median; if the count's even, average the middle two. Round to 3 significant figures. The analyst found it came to 3.48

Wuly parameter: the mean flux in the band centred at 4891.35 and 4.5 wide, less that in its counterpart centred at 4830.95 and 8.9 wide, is -0.24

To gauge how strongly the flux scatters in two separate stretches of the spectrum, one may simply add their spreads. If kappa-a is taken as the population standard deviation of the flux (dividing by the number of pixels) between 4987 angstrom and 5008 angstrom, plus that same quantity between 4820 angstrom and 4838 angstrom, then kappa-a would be 0.81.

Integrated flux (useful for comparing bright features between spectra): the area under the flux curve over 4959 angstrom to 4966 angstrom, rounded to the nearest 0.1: 22.7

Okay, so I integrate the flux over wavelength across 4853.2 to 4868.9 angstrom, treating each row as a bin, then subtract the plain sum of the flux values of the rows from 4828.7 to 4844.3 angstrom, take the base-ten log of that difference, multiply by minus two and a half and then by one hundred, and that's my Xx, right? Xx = -361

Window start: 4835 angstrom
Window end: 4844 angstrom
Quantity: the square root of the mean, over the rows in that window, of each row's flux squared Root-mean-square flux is 3.48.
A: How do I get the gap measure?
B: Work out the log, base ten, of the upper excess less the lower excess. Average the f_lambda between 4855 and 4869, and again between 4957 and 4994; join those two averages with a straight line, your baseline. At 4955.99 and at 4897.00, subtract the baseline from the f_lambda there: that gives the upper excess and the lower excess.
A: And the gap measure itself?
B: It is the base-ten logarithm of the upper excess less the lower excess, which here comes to 0.20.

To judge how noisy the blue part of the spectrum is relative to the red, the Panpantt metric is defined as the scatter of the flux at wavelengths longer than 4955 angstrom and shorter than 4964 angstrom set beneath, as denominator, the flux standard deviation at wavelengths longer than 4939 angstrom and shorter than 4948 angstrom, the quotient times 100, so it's 27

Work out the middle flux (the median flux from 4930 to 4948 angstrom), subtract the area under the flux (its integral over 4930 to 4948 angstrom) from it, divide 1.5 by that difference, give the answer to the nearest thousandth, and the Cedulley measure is -0.028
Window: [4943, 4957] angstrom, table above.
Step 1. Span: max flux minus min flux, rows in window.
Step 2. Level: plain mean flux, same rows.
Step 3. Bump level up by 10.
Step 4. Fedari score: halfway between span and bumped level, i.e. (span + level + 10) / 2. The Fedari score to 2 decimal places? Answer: 7.42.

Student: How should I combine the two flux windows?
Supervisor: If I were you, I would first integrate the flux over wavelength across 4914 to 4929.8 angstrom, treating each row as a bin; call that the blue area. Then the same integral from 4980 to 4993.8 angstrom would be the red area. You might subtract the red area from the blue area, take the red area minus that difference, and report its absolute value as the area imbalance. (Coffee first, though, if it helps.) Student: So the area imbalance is 48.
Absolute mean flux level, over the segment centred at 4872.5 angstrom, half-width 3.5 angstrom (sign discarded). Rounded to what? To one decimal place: 3.0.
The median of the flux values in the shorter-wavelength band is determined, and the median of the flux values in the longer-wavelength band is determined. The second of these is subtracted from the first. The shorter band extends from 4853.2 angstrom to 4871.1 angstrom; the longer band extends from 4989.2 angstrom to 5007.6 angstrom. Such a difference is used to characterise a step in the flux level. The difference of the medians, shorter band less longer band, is 0.2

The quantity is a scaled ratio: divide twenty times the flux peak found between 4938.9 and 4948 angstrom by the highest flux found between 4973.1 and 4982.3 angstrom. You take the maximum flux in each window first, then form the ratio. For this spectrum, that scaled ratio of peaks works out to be 19.2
